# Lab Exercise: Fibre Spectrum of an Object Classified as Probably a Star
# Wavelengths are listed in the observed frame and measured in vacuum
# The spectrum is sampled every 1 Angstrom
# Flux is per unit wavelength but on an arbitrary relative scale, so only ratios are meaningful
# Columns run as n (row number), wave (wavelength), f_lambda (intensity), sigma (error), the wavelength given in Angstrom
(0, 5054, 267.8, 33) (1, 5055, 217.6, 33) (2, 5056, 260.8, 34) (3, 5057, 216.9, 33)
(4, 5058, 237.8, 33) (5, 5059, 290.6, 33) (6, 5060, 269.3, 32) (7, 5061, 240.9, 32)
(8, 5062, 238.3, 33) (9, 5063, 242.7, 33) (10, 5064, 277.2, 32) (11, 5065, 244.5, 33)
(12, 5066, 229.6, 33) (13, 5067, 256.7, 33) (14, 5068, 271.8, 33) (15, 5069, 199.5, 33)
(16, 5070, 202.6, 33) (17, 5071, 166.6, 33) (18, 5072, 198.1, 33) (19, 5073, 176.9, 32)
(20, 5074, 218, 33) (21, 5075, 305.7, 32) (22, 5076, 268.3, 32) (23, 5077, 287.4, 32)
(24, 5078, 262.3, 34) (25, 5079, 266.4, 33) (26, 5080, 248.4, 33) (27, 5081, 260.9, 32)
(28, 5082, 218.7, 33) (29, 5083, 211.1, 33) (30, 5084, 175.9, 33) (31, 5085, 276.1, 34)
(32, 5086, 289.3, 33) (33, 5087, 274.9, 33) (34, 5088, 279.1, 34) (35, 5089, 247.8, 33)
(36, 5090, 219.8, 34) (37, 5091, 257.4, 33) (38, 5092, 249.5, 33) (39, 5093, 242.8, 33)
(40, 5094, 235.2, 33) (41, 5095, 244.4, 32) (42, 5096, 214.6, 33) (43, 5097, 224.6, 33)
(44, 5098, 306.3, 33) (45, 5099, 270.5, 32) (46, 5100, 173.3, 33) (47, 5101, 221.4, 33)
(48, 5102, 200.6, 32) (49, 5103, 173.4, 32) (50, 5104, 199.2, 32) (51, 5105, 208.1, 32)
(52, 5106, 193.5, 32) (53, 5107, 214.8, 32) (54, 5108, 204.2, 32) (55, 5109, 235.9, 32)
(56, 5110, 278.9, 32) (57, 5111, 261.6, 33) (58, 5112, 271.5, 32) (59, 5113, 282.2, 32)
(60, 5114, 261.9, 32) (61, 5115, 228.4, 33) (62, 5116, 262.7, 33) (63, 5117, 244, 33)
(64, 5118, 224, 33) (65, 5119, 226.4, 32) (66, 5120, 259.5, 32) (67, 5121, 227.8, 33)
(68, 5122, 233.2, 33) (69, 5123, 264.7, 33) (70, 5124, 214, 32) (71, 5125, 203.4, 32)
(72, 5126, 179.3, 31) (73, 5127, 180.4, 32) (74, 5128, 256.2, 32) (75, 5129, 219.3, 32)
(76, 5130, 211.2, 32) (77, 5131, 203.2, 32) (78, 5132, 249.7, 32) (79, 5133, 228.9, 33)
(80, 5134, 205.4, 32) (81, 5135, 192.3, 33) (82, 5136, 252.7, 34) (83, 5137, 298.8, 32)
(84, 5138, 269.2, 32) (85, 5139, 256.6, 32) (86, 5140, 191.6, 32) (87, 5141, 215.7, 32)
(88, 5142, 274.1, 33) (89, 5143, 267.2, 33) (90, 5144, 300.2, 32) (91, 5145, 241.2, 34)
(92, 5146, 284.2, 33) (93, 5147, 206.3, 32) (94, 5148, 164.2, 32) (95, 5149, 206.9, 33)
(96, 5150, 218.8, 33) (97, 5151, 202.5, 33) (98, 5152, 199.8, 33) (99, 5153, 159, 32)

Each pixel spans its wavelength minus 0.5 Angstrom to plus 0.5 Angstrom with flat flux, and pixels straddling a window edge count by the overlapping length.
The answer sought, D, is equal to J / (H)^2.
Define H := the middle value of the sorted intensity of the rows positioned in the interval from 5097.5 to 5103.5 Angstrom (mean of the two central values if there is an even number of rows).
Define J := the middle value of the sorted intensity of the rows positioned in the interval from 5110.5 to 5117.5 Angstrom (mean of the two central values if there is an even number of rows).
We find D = 0.0059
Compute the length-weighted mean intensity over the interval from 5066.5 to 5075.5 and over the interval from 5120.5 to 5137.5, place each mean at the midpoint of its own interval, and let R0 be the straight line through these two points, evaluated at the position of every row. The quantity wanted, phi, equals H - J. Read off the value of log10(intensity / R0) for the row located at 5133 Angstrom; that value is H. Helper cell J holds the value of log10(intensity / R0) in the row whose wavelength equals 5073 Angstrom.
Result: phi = 0.11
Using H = 0.008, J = -0.10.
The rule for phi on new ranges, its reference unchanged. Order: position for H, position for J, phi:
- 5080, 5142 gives -0.04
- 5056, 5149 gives 0.11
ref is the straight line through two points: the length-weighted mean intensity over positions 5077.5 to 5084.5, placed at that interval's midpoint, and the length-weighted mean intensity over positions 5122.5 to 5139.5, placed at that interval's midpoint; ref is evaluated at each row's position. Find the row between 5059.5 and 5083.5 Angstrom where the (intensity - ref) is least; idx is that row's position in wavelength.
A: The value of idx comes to 5071 Angstrom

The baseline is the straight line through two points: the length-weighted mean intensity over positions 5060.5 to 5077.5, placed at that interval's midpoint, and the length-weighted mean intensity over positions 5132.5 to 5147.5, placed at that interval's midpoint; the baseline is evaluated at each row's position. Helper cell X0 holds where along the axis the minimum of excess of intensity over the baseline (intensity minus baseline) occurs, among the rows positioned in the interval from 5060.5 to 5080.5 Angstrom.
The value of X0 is 5071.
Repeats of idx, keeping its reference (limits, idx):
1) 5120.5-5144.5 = 5126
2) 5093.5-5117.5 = 5100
